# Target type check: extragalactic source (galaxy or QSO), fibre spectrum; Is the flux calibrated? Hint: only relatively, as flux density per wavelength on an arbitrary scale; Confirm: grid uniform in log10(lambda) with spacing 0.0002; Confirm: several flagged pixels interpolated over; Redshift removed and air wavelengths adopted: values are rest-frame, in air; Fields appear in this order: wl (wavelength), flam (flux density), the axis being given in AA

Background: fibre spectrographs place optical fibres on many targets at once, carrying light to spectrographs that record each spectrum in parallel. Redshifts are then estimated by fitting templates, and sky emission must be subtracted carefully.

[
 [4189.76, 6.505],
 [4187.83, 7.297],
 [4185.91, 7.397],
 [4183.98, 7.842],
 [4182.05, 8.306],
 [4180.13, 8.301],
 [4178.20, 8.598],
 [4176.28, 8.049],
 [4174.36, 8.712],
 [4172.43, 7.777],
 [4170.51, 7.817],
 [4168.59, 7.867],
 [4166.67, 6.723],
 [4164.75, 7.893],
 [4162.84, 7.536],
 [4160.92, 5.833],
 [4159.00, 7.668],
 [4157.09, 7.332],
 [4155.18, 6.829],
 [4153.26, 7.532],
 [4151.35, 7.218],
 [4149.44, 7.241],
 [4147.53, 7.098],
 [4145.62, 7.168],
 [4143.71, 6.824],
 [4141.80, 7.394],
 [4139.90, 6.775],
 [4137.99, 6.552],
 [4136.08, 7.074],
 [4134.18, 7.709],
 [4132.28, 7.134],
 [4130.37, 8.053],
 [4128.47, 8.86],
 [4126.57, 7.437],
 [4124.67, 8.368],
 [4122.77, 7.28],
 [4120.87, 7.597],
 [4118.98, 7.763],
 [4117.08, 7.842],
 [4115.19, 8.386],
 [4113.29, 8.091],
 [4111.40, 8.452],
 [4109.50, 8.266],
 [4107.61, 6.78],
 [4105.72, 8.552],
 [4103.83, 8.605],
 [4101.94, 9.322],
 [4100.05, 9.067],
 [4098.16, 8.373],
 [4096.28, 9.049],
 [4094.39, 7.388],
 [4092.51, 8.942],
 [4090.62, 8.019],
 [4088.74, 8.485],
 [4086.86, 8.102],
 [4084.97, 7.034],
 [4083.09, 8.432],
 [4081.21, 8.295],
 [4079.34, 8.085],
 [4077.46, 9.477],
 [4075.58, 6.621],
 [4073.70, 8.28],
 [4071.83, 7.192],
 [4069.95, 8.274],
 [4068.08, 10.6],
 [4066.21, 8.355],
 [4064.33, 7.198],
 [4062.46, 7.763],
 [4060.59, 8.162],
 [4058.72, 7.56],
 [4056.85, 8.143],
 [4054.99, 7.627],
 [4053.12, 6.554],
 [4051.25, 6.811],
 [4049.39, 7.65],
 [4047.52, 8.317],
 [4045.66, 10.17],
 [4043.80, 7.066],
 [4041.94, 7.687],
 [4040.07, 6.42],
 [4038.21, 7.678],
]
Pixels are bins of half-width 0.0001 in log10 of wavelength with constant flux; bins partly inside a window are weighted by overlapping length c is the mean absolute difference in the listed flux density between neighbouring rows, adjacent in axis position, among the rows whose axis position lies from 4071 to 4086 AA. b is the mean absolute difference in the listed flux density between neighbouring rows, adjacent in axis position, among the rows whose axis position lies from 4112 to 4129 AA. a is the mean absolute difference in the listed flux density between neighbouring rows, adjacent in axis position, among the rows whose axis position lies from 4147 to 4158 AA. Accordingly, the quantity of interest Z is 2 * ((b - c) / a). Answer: -3.81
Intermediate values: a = 0.3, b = 0.61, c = 1.25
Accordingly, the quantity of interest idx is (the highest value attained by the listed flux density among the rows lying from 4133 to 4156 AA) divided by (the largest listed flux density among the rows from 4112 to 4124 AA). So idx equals 0.92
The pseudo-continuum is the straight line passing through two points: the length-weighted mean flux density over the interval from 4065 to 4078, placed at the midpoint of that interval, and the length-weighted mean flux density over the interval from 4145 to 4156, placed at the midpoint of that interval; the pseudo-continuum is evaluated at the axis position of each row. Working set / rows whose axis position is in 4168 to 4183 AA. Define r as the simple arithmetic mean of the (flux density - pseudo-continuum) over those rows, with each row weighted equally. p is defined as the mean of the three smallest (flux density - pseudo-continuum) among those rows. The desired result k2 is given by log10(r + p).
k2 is 0.36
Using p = 0.93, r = 1.36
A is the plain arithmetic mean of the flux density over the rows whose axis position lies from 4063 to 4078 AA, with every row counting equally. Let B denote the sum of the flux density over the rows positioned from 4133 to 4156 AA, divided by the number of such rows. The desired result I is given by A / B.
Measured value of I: 1.16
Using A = 8.2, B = 7.1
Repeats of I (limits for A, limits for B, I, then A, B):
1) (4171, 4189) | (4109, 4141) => 1.04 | 8.0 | 7.7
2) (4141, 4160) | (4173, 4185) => 0.87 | 7.2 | 8.3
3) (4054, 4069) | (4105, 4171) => 1.09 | 8.2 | 7.5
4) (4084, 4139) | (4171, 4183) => 0.97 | 8.0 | 8.3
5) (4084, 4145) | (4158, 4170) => 1.09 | 7.9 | 7.3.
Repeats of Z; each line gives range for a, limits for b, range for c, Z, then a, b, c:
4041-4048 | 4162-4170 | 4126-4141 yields 0.17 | 1.9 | 0.89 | 0.73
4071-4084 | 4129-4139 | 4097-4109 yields -0.06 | 1.2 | 0.66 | 0.70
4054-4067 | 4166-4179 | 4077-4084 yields -0.05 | 0.6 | 0.56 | 0.58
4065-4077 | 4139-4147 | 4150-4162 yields -0.27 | 1.7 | 0.51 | 0.74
